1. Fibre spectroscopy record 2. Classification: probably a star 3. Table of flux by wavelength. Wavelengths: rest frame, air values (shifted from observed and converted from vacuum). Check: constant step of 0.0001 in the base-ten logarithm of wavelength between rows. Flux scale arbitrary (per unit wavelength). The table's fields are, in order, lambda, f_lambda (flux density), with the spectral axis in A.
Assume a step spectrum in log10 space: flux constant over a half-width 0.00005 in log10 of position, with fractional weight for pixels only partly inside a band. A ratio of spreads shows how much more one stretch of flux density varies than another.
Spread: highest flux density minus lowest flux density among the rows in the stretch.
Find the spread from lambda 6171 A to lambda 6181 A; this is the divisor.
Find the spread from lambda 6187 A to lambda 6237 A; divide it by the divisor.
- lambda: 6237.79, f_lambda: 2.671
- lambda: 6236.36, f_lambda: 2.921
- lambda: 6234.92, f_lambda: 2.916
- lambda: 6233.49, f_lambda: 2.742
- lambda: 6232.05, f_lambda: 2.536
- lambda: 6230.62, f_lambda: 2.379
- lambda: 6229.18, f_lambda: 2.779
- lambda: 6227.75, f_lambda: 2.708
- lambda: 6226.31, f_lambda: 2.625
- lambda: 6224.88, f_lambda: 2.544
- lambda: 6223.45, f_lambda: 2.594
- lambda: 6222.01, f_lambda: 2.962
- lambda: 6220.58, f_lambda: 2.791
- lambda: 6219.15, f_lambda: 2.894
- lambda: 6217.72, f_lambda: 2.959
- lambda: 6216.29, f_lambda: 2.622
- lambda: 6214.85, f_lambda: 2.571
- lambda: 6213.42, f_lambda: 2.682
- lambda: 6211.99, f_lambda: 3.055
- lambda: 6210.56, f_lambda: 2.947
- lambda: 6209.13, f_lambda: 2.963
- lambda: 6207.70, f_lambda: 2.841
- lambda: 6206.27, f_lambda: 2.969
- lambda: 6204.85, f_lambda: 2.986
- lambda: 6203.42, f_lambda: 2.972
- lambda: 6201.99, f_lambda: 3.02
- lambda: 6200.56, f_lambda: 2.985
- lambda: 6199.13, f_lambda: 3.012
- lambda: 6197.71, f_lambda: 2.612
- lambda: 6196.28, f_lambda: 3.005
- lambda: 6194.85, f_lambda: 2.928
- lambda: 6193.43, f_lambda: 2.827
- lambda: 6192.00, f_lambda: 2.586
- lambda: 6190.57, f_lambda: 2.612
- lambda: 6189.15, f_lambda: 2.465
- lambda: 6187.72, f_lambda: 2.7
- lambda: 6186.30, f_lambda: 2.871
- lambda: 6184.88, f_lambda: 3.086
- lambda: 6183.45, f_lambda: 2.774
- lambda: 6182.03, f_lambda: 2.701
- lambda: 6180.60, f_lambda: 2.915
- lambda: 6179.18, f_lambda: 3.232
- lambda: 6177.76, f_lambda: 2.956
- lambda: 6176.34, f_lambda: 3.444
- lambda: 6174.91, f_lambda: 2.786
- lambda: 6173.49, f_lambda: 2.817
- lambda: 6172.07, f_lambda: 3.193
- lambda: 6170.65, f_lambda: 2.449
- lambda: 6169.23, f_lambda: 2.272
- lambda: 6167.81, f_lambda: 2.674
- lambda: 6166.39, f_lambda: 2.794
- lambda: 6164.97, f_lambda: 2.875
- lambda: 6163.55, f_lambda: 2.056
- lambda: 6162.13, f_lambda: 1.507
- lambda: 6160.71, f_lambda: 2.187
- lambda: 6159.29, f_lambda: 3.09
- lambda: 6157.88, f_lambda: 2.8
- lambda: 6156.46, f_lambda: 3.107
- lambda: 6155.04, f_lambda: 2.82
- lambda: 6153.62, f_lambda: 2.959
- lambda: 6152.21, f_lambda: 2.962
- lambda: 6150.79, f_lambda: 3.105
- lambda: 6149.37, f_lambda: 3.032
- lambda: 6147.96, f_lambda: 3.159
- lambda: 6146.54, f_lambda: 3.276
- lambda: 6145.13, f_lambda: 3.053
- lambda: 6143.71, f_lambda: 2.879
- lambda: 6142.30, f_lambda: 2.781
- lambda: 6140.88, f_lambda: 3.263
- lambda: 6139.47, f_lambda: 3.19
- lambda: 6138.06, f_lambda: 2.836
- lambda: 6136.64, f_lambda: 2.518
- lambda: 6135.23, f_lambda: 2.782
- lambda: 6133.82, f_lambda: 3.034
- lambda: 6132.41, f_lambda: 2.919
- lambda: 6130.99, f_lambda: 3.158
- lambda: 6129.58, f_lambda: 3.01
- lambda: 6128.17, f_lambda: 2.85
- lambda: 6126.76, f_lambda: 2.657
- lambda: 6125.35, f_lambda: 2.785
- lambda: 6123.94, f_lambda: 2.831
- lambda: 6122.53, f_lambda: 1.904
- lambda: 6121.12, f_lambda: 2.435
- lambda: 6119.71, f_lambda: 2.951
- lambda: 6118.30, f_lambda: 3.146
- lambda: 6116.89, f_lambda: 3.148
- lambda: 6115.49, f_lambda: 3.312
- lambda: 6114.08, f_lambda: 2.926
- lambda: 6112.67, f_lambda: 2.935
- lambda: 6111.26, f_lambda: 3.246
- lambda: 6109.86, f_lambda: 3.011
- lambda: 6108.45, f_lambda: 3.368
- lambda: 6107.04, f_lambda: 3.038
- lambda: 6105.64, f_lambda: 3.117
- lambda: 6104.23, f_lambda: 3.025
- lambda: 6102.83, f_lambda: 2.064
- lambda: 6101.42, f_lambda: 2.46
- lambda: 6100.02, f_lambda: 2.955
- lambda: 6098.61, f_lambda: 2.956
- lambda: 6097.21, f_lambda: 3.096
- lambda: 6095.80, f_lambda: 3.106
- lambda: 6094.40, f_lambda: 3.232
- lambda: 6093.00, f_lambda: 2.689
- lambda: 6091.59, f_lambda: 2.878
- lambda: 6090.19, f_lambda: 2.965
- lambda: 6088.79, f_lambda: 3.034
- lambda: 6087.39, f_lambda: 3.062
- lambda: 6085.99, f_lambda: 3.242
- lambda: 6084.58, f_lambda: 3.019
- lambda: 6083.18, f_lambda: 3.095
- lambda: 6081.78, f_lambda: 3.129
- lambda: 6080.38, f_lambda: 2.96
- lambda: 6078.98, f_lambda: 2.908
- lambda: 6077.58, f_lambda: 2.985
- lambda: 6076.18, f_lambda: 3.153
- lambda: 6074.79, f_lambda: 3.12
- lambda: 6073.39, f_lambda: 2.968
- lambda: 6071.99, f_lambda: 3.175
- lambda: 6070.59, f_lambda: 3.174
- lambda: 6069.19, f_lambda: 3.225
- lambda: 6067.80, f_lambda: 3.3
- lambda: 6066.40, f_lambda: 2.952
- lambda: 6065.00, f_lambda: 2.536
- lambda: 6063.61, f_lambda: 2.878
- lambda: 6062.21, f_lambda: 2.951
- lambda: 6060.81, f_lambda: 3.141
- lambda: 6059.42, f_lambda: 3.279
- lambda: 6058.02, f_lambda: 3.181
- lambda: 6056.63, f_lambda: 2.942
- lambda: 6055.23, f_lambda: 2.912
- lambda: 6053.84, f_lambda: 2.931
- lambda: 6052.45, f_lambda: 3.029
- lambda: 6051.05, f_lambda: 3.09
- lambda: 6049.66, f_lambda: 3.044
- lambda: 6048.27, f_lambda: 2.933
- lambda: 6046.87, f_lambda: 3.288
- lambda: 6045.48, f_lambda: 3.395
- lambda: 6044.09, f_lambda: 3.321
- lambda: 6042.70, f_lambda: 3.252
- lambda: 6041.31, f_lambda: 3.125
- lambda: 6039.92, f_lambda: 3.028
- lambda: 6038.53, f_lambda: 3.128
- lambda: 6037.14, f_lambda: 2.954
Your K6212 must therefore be 1.0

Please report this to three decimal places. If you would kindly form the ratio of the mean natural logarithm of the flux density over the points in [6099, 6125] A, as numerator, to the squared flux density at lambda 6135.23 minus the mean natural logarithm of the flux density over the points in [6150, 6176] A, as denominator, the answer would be 0.155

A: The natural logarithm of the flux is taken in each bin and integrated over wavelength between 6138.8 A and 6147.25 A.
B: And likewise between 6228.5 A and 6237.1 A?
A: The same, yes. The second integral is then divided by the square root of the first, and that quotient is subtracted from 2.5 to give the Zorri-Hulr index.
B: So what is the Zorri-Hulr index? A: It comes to -0.28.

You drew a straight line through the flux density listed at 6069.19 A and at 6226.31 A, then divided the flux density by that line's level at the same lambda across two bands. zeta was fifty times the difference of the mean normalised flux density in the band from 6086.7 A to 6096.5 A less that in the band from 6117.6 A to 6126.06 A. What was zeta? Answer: 3.5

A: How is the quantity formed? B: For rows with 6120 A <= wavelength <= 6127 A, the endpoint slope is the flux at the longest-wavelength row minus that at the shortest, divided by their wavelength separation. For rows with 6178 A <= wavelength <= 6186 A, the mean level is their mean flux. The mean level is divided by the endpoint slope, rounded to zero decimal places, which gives 75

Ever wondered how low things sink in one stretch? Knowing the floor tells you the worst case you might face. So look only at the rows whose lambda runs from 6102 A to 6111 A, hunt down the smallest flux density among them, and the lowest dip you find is 2.064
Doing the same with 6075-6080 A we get 2.908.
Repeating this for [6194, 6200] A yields 2.612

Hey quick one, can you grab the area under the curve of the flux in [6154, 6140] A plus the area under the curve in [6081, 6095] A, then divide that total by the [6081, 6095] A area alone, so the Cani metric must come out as 2.01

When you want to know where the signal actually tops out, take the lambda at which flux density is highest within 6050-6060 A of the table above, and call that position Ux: 6059.42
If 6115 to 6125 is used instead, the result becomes 6115.49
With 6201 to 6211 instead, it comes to 6201.99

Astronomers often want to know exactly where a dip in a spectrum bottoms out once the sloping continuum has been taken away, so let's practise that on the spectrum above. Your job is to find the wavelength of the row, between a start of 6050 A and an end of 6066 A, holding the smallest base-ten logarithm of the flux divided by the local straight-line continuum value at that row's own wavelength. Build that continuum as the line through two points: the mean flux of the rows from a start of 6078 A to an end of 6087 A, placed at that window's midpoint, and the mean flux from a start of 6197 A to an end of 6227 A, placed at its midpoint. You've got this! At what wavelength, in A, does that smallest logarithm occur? 6065.00 A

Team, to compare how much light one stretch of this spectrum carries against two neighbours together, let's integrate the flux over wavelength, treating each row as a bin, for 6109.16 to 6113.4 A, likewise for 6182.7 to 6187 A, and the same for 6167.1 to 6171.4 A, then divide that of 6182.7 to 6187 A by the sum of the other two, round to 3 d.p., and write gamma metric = 0.530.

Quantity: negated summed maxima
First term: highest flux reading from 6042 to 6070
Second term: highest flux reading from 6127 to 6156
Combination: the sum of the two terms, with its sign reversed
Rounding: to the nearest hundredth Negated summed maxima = -6.67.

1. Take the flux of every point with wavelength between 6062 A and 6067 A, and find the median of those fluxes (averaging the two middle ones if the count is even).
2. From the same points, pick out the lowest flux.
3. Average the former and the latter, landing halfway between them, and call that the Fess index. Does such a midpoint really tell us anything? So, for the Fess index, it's 2.73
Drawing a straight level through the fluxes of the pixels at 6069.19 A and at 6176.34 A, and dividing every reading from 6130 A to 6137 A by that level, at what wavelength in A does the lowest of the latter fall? 6136.64 A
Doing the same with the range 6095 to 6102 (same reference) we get 6101.42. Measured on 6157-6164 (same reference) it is 6162.13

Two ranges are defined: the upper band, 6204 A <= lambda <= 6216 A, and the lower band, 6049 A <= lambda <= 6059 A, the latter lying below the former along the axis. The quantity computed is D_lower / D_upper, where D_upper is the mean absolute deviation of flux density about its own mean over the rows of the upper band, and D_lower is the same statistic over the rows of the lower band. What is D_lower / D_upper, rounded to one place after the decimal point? 0.6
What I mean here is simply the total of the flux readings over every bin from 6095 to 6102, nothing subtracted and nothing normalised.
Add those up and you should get 15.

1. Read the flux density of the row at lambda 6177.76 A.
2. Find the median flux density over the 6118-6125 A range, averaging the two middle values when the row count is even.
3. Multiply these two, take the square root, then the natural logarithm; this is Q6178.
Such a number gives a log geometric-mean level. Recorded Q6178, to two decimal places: 1.06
